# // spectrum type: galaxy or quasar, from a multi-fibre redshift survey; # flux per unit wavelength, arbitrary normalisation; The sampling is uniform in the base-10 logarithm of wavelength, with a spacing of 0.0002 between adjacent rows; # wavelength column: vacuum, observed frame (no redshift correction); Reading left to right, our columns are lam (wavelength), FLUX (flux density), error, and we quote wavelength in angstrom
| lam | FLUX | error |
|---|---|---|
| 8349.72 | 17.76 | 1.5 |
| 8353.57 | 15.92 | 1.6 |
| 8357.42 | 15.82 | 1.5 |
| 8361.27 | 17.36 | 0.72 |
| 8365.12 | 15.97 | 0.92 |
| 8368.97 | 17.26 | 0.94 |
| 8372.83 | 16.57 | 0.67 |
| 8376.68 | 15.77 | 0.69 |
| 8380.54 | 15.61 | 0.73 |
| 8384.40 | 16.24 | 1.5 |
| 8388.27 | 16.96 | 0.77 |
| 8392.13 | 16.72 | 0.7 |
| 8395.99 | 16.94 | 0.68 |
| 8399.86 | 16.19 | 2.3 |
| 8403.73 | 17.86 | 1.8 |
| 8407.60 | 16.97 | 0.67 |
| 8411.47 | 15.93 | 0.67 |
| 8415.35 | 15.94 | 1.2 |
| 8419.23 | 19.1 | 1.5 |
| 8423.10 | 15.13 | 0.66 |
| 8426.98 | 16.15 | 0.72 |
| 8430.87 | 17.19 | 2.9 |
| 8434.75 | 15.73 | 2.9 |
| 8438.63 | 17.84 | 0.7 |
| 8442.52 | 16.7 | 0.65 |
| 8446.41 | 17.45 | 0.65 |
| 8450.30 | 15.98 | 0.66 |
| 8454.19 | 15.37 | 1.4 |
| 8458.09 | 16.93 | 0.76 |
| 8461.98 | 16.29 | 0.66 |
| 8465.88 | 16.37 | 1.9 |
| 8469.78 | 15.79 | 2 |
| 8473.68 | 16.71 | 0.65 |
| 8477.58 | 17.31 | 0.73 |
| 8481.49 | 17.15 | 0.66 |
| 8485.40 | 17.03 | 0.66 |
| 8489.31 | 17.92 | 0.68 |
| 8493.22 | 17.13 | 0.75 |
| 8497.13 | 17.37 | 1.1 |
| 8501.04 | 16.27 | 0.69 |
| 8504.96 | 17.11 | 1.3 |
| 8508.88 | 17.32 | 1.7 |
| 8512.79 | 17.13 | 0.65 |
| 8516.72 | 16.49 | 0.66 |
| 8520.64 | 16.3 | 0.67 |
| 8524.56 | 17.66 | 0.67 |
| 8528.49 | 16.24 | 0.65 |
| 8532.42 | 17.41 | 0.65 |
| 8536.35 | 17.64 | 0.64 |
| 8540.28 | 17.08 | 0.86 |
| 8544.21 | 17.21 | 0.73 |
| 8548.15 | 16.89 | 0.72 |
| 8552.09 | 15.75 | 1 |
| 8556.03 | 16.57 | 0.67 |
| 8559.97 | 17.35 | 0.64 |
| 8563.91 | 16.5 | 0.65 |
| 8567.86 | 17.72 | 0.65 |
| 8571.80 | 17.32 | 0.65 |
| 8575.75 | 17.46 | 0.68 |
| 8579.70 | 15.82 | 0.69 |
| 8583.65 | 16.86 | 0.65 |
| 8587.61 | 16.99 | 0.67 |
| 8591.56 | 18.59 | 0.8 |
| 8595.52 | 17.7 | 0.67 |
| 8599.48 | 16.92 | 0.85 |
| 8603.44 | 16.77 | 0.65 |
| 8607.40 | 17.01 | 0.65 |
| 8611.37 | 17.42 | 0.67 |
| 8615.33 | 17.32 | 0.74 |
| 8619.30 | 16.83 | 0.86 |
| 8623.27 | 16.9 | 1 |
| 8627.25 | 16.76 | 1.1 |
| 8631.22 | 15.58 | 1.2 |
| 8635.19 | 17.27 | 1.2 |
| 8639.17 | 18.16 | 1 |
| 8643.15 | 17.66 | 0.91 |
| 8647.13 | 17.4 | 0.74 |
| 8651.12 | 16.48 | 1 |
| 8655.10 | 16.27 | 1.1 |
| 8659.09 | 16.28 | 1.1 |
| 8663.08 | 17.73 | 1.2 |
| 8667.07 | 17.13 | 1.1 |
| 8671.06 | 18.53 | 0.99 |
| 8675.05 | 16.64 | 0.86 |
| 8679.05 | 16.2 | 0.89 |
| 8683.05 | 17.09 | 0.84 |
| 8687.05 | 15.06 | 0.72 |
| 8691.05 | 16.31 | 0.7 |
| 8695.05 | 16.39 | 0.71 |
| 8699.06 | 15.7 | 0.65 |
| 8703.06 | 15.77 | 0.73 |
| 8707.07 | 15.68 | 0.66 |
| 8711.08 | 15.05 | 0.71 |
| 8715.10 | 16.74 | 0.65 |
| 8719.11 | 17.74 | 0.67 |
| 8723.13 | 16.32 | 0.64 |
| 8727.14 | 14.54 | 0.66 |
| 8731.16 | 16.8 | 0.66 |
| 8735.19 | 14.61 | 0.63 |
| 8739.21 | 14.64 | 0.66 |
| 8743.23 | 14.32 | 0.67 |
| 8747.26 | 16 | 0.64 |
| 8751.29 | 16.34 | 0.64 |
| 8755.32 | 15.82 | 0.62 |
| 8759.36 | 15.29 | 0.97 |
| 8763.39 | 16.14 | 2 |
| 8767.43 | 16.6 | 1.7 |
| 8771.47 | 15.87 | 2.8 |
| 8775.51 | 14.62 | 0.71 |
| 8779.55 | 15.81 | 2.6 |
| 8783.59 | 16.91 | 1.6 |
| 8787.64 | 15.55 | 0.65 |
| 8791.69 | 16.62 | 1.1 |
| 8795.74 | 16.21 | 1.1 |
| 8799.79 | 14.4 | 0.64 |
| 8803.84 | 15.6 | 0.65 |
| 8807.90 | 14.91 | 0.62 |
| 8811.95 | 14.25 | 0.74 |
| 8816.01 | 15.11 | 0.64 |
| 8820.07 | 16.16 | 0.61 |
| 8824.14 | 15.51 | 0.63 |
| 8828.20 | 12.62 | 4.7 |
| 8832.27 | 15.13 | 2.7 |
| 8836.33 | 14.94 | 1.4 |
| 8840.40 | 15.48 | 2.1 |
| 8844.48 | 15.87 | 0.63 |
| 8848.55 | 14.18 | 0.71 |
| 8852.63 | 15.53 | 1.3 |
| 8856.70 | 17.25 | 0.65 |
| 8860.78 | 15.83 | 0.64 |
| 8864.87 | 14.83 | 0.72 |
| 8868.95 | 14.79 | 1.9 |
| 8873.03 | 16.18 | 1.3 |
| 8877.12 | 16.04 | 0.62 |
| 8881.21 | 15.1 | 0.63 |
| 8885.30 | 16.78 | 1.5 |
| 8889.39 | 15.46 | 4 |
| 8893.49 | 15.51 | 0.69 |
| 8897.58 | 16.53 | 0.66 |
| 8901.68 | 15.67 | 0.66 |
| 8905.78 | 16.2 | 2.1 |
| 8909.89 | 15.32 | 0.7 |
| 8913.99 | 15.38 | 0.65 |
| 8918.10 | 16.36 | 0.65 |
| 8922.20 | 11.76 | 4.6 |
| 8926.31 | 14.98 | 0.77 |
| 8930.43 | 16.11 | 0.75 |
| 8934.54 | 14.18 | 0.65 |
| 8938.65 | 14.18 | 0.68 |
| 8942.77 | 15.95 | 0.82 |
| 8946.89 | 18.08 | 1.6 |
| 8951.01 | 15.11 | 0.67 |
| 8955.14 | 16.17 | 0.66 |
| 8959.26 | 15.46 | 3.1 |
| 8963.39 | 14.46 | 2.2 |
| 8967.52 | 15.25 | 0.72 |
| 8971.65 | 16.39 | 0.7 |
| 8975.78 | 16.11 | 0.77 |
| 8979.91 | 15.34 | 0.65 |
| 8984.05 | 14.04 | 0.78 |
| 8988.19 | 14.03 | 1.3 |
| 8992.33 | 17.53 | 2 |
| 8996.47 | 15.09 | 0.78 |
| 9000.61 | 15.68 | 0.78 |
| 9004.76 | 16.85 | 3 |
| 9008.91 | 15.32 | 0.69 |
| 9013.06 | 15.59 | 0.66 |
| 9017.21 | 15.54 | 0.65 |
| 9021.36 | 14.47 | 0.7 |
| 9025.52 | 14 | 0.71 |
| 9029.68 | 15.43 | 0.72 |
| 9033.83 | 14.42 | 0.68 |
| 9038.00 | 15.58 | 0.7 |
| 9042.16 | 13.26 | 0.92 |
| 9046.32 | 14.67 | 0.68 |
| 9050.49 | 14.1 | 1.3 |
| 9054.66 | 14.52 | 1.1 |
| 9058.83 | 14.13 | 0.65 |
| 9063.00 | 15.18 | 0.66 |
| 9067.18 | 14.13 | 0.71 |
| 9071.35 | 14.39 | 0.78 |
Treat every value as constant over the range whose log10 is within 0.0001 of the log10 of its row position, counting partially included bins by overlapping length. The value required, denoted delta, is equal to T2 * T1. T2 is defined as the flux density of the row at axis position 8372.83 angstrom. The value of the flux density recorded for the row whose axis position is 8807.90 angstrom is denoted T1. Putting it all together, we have 247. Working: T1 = 14.91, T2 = 16.57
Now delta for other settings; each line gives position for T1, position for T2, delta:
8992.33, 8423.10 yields 265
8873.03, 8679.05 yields 262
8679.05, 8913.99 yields 249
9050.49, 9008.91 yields 216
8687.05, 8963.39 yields 218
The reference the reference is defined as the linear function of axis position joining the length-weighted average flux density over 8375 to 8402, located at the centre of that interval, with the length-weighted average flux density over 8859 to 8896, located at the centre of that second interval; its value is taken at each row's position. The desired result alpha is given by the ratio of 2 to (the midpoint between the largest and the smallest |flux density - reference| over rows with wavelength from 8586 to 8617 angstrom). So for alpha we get 1.2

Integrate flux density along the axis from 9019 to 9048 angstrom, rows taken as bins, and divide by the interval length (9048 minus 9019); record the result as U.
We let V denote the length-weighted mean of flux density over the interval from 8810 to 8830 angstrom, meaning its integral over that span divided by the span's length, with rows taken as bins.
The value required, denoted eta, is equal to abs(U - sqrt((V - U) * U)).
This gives 12.9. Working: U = 14.6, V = 14.8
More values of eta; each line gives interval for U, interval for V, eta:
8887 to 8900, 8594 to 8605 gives 11.4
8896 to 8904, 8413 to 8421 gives 11.5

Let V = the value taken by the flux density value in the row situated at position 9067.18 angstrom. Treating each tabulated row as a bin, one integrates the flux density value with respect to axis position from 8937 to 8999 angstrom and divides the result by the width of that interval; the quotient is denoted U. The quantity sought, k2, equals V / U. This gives 0.91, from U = 15.6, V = 14.13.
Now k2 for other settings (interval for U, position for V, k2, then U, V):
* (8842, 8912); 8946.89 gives 1.15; 15.7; 18.08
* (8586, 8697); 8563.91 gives 0.97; 17.0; 16.5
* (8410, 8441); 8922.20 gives 0.71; 16.6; 11.76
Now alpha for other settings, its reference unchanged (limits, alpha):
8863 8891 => 3.0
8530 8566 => 2.1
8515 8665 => 1.5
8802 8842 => 1.2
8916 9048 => 1.0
